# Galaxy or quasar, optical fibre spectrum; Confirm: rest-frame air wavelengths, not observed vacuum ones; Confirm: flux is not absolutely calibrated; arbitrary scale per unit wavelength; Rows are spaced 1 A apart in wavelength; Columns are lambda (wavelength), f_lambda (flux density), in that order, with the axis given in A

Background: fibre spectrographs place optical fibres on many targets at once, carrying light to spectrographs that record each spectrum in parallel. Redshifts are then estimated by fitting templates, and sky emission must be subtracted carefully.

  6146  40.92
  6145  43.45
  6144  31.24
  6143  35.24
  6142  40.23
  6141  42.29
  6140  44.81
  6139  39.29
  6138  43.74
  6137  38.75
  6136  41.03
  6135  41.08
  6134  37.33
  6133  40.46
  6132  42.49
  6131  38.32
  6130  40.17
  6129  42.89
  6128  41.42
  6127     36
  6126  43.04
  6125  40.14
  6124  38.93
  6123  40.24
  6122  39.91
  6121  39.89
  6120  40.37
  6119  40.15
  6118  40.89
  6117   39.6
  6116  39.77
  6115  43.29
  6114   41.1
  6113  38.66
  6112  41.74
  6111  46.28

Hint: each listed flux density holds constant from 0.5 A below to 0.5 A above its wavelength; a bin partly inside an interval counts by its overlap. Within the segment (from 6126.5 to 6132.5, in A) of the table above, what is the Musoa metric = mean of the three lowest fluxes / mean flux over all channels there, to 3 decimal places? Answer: 0.949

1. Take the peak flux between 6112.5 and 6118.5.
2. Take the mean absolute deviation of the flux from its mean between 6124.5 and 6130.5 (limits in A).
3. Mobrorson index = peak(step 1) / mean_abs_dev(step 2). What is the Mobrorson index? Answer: 24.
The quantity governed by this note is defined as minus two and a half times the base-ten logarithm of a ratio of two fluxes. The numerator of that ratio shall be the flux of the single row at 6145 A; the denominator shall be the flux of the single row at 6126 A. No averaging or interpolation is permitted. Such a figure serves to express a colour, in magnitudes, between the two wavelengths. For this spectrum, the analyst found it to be -0.01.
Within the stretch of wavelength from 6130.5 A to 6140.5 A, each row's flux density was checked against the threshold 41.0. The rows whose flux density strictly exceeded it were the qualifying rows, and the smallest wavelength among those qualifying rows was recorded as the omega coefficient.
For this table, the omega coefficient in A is 6132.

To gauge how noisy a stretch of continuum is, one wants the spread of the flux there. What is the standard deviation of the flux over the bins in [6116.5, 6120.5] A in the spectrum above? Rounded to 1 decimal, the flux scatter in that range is 0.5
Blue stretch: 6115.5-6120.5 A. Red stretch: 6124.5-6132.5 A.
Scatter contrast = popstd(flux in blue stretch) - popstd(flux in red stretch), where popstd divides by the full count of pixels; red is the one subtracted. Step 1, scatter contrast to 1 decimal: -1.8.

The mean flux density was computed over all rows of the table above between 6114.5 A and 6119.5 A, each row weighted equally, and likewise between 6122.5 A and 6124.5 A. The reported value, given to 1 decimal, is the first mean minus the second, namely 1.2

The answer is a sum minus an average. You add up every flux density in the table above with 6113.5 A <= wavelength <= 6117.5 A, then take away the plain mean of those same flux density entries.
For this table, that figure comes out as 123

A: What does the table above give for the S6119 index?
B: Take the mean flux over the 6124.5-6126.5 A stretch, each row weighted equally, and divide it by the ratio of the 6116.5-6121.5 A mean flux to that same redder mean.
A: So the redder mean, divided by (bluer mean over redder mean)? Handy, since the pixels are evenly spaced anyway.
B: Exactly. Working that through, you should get 43.0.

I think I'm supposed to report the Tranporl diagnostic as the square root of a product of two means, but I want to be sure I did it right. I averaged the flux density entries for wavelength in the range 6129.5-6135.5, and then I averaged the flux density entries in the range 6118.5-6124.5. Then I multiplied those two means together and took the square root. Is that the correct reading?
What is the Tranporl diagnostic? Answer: 39.9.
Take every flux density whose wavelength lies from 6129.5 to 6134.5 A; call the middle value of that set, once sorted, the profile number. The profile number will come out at 40.2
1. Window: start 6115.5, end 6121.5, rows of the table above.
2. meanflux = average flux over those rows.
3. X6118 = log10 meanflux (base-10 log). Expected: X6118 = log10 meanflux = 1.60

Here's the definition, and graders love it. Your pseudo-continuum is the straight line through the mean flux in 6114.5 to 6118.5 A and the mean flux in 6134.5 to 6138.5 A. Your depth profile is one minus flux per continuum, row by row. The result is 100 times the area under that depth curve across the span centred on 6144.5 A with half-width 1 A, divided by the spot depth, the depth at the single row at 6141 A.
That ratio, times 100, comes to -723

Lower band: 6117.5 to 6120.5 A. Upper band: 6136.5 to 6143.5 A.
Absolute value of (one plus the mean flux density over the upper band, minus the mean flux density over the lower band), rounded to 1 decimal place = 1.2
